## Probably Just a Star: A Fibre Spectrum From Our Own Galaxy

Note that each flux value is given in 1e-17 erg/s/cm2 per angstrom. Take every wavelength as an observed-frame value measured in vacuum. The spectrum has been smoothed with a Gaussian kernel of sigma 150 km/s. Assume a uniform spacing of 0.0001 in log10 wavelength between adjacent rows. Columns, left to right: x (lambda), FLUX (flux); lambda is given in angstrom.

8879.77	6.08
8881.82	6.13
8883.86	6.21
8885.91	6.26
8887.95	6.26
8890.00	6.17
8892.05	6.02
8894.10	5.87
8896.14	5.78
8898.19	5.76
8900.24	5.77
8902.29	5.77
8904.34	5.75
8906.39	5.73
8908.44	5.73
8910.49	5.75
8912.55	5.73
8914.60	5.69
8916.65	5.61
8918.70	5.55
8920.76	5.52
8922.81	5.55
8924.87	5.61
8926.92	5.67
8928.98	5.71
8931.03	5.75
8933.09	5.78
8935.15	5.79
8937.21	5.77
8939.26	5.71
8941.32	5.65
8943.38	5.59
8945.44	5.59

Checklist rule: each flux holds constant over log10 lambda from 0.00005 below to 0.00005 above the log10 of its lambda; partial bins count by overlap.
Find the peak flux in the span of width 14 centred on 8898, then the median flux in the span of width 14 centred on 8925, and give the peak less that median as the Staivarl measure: 0.41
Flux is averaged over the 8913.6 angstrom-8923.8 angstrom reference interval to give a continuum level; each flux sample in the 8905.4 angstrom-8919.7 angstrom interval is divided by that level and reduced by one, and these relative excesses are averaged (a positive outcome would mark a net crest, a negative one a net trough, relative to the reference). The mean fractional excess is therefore 0.018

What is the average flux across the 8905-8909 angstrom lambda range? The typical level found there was 5.73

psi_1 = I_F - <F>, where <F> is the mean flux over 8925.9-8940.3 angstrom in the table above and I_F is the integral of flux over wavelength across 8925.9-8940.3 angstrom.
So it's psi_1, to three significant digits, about 76.9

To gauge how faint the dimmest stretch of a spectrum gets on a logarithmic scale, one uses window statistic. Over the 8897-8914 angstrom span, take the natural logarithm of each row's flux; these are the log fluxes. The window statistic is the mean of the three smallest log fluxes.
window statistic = 1.75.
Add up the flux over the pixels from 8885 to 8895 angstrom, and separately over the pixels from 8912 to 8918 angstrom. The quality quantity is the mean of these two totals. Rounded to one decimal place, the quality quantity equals 23.8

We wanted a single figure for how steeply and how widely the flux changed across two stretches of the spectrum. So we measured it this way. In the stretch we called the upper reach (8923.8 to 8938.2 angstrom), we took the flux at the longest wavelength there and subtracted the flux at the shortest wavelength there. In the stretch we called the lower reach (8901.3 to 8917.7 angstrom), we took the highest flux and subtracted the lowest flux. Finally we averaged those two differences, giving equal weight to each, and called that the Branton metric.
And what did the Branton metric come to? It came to 0.16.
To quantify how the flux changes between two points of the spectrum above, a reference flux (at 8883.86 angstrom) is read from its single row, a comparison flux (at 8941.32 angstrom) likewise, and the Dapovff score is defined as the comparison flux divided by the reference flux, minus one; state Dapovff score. -0.090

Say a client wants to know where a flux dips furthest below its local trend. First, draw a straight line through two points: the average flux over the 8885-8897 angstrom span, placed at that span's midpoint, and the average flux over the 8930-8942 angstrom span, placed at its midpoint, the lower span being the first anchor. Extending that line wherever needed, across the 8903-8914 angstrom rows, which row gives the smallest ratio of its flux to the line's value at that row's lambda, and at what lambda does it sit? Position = 8906.39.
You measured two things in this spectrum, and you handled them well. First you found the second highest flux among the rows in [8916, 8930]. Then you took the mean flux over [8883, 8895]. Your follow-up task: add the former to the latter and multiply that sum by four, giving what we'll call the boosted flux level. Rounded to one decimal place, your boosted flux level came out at 47.2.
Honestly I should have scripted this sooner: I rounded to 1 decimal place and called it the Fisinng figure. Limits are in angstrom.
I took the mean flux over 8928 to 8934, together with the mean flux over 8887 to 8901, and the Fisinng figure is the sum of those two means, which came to 11.7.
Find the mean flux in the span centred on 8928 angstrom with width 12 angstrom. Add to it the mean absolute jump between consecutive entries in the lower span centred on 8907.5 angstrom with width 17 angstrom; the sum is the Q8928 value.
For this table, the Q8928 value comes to 5.70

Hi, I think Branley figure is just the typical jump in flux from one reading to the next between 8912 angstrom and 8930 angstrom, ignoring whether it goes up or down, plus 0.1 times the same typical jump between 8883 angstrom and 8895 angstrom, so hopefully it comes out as 0.059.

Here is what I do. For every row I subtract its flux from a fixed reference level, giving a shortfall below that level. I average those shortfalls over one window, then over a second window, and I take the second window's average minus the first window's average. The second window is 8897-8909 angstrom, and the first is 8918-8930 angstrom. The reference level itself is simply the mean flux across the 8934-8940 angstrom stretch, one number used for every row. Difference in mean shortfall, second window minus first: -0.150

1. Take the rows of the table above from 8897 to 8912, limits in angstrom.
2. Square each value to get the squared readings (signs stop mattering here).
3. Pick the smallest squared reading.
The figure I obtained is 32.8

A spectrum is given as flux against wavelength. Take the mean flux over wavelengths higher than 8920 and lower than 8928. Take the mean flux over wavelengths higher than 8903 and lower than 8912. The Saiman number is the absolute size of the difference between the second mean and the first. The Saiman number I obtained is 0.15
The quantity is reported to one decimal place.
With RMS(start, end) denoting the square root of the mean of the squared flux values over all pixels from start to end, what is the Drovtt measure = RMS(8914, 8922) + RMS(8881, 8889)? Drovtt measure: 11.8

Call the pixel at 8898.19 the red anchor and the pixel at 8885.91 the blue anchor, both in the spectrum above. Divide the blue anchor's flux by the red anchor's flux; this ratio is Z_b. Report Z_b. 1.09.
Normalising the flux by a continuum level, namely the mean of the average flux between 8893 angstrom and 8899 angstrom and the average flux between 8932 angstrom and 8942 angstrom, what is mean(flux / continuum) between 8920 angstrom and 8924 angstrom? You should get 0.959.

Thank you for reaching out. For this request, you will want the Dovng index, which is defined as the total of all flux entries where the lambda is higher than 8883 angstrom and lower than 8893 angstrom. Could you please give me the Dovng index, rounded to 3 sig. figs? 30.9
